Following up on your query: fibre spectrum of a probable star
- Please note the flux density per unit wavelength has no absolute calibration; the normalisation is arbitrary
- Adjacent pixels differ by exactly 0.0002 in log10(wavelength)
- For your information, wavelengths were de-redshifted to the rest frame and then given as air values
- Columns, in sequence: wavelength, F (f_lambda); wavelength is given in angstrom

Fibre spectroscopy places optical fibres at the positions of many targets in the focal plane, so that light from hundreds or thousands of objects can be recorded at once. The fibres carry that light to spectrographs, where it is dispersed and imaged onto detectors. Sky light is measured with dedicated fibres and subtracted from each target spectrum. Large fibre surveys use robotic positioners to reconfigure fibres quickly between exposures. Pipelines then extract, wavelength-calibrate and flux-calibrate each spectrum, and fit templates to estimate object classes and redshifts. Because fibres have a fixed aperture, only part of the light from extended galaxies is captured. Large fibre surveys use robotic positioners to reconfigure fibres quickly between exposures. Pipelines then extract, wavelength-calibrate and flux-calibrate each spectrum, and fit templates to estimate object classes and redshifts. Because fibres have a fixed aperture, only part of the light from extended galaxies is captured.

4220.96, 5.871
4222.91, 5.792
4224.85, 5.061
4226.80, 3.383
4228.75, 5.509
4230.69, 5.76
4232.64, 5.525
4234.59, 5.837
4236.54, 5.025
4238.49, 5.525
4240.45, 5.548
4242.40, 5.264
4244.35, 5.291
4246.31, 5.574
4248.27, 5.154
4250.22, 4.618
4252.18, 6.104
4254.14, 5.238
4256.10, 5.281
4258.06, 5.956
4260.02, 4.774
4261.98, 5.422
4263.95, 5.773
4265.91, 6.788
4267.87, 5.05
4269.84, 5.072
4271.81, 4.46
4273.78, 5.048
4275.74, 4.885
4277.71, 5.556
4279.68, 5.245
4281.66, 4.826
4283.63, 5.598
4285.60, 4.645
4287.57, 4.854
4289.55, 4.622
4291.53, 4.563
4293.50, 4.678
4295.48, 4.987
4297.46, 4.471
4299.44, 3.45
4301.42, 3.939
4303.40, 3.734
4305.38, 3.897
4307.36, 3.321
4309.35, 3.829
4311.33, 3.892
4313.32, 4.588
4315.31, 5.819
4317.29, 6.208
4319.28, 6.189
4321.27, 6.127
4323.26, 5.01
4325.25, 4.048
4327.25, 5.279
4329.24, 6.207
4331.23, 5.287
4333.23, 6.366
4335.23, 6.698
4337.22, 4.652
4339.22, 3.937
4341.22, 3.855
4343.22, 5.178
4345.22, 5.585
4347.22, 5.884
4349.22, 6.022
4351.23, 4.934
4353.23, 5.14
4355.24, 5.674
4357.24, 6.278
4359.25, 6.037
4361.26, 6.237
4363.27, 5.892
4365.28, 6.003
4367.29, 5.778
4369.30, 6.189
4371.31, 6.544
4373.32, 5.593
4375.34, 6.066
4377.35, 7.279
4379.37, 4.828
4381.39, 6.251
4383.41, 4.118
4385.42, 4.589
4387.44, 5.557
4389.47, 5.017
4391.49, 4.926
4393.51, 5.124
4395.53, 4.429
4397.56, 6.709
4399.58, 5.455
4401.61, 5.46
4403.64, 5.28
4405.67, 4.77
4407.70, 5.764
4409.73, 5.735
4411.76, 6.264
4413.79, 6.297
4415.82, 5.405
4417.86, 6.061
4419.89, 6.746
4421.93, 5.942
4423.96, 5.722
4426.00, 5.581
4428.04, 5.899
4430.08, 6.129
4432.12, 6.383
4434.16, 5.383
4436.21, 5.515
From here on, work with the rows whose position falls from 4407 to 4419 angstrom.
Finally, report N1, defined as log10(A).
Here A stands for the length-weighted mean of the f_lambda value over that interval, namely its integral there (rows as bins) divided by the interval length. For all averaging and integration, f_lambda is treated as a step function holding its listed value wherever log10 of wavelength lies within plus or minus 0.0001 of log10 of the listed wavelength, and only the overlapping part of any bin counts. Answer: 0.77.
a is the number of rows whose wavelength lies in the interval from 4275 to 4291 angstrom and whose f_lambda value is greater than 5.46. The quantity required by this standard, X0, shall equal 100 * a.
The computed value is 200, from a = 2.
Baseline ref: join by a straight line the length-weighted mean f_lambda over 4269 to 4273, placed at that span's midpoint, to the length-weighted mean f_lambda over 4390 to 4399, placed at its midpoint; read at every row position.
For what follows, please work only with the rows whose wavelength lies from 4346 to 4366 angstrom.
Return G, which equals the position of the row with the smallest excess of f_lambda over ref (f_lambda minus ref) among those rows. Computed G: 4351.23 angstrom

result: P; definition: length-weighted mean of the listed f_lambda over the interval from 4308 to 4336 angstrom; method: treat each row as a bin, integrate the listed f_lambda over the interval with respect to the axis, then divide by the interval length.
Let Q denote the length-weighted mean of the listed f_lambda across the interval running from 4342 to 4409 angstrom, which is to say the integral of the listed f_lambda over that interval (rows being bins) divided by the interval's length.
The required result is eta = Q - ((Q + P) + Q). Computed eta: -10.95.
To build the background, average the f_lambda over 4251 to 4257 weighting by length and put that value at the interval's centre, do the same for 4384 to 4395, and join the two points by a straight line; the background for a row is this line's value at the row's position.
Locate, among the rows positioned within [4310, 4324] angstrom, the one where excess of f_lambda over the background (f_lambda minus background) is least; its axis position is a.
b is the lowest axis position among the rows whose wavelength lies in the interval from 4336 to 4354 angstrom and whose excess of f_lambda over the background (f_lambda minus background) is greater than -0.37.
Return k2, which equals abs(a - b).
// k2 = 31.9 angstrom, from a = 4311.33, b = 4343.22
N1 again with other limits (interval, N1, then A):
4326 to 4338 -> 0.76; 5.73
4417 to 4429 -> 0.78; 5.99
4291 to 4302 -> 0.64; 4.36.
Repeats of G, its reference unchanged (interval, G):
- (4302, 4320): 4307.36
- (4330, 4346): 4341.22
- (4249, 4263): 4250.22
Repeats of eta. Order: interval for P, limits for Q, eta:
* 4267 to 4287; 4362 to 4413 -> -10.63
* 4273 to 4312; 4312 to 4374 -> -10.08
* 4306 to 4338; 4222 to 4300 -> -10.37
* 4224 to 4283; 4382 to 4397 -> -10.21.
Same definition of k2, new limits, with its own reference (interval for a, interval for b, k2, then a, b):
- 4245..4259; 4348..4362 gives 99.0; 4250.22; 4349.22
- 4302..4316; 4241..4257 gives 65.0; 4307.36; 4242.40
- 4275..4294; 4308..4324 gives 23.8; 4291.53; 4315.31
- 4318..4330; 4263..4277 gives 61.3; 4325.25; 4263.95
